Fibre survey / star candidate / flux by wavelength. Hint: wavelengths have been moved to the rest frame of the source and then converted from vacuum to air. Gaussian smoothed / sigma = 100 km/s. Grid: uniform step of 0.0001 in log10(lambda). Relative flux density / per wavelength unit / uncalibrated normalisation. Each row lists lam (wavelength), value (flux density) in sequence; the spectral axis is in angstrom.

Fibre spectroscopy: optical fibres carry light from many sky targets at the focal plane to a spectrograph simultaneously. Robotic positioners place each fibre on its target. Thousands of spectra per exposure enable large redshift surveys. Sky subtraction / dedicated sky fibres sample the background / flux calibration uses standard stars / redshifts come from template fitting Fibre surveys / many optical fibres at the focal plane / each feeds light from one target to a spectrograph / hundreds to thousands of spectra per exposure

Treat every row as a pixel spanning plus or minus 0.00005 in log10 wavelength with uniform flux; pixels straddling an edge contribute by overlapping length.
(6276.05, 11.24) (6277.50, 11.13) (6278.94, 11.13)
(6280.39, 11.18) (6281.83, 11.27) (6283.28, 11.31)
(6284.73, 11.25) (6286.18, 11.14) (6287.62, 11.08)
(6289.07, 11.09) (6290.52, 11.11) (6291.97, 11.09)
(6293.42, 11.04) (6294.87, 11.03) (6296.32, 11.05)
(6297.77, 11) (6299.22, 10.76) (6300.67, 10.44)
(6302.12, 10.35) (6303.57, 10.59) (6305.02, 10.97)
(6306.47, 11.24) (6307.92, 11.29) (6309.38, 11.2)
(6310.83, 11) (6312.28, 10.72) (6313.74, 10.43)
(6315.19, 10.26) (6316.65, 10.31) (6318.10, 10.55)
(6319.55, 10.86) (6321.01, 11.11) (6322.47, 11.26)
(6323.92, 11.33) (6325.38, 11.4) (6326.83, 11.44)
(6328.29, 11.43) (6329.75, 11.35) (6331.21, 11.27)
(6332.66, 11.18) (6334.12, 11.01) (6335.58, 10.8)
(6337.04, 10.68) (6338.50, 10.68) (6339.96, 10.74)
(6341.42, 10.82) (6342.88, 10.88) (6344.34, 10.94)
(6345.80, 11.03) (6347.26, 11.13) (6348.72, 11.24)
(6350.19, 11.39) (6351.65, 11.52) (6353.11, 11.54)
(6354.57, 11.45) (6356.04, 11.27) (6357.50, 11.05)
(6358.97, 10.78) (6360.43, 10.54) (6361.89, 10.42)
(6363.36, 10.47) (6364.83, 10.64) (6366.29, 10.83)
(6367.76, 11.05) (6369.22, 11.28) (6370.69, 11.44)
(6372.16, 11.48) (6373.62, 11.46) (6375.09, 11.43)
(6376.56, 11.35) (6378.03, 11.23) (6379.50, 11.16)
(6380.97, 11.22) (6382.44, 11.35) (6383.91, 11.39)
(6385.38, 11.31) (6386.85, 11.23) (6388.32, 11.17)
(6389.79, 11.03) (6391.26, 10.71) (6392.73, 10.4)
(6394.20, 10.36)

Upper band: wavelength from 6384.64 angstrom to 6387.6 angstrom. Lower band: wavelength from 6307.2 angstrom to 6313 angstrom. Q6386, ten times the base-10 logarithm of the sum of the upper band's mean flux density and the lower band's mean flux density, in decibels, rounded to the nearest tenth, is 13.5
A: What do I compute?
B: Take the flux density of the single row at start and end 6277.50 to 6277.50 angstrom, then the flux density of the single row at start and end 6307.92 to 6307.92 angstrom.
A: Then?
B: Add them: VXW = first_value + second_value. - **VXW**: 22.4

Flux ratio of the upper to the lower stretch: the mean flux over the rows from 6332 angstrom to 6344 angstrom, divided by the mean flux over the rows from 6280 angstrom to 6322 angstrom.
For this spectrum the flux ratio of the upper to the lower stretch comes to 0.99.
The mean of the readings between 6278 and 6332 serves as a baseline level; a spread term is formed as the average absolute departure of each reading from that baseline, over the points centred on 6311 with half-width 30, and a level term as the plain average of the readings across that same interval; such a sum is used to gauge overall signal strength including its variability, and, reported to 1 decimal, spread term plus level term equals 11.2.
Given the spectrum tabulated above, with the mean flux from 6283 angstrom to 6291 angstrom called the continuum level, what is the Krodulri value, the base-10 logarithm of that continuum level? 1.05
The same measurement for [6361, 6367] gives 1.02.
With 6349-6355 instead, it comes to 1.06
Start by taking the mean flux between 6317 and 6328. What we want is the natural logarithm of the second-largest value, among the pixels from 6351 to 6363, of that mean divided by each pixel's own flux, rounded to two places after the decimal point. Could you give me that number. 0.05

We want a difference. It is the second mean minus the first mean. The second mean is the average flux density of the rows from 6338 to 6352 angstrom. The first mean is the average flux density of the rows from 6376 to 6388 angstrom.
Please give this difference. -0.243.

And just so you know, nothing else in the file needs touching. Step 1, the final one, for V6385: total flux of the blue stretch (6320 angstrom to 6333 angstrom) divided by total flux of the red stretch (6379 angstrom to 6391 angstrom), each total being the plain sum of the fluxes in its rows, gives 1.1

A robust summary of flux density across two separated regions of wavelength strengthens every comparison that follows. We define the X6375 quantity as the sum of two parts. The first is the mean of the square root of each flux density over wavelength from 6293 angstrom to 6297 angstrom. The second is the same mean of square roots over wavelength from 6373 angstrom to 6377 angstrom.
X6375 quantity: 6.70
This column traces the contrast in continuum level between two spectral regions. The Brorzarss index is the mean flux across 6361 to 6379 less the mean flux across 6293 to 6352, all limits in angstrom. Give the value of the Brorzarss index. 0.12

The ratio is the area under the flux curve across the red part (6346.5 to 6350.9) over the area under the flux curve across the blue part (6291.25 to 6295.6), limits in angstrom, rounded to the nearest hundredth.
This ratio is 1.03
